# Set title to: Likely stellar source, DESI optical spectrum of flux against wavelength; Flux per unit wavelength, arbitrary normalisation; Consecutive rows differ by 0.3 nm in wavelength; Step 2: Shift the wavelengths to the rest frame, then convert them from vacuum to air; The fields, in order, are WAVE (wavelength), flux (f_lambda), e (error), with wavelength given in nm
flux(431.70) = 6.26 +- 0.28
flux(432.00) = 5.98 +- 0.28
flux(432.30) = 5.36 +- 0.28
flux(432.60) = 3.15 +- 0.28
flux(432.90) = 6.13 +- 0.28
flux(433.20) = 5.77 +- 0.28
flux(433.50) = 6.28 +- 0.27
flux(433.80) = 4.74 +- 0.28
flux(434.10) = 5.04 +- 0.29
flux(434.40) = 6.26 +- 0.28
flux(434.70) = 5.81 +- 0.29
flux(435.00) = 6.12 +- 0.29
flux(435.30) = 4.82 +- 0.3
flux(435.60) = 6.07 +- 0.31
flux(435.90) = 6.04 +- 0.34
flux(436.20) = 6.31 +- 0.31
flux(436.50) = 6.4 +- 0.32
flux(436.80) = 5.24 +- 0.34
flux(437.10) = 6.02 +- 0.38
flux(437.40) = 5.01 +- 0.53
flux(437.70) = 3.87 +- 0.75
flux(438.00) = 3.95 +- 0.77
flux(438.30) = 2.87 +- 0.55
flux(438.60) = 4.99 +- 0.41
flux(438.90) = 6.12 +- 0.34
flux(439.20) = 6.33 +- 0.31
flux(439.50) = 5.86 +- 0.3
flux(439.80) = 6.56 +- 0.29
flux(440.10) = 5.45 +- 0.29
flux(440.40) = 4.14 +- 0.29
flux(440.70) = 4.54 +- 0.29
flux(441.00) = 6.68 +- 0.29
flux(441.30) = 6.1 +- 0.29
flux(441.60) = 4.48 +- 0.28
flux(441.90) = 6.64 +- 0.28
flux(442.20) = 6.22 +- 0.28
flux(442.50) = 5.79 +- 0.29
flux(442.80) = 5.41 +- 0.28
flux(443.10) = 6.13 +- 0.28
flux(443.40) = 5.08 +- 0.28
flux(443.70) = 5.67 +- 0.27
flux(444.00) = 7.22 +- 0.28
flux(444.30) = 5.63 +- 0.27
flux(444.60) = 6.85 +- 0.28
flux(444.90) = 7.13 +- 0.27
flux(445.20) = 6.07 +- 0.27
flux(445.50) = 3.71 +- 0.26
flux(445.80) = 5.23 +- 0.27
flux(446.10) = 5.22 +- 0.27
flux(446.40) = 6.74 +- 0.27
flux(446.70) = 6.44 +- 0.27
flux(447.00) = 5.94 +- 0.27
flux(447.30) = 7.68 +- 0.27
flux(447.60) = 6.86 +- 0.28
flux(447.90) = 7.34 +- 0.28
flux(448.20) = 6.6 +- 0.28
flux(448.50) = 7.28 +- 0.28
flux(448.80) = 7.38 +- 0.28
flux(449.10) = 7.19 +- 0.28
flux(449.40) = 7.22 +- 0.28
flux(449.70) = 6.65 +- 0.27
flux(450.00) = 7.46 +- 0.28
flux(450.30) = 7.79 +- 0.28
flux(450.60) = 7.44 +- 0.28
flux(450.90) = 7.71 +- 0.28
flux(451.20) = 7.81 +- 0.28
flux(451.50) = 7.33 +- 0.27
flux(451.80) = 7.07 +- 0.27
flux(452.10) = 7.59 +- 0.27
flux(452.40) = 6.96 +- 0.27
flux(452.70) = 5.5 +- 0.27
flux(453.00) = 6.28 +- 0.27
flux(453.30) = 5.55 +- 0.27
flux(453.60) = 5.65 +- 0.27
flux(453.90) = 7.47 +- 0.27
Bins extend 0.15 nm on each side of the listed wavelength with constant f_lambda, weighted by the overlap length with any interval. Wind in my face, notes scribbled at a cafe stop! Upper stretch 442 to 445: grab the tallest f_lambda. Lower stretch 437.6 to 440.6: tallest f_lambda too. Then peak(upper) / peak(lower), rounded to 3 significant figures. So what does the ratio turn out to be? 1.10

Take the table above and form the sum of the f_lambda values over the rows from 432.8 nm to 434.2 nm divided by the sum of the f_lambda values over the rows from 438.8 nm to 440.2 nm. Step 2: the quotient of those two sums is 0.922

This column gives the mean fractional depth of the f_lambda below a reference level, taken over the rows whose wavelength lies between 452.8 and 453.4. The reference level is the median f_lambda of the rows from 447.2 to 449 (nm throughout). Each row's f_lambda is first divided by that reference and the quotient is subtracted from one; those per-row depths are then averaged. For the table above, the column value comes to 0.19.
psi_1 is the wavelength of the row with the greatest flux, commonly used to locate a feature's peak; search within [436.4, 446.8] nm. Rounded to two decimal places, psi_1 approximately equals 444.00 nm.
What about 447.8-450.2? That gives 450.00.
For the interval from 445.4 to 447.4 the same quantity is 447.30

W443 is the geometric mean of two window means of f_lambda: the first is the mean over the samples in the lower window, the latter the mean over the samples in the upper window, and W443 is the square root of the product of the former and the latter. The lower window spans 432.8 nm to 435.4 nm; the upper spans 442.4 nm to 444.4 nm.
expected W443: 5.8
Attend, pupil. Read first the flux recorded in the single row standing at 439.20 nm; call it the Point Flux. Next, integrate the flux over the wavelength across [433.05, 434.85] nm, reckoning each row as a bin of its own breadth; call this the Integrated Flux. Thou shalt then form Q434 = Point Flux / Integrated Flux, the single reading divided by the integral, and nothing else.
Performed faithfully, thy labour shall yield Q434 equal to 0.62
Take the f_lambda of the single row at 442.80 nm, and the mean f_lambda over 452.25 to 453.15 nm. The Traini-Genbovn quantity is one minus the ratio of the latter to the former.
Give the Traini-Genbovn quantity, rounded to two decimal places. -0.15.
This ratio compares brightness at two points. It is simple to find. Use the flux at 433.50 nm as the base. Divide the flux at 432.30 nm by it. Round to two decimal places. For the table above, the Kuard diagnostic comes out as 0.85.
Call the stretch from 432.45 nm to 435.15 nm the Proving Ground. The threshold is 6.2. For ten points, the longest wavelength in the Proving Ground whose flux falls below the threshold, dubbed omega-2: 435.00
